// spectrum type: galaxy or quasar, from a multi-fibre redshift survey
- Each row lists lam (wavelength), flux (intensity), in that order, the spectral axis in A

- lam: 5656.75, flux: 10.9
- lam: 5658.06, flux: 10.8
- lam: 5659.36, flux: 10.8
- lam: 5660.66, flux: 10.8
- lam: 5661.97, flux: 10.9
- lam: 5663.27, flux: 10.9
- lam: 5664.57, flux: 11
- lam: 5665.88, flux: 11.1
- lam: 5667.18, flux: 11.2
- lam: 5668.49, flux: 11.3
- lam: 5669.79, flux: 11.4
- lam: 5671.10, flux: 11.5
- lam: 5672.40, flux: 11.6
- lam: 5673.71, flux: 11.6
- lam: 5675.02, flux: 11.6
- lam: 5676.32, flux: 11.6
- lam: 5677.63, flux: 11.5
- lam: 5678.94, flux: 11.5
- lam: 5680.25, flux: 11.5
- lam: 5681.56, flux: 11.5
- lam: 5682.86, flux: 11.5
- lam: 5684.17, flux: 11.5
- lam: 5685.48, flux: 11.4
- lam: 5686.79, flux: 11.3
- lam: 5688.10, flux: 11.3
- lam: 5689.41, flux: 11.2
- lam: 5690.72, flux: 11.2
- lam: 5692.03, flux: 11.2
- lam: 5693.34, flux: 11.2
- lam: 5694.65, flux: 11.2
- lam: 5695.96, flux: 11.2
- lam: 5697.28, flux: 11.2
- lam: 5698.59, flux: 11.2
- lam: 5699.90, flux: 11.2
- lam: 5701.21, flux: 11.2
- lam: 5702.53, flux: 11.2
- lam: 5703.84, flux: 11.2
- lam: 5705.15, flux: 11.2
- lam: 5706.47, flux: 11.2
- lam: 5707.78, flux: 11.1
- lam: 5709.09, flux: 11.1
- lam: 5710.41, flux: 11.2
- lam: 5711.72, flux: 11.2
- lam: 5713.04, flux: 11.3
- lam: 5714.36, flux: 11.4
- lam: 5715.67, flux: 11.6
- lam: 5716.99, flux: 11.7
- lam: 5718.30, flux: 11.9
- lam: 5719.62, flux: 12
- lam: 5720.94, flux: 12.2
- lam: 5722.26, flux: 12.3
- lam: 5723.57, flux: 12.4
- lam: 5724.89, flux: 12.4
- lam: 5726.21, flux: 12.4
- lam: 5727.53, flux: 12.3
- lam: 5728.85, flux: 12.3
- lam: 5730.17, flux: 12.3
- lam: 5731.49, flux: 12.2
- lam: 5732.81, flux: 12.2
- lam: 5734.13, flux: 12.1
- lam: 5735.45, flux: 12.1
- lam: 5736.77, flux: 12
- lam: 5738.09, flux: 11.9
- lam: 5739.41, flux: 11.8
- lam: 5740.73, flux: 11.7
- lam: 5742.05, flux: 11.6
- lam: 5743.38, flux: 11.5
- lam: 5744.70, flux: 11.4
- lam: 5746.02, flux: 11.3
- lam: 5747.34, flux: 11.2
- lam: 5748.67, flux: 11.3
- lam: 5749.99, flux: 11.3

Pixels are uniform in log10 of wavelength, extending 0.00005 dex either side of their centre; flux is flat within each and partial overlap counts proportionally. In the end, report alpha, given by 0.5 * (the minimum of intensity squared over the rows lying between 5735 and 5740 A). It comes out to 70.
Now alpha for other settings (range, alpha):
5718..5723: 71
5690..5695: 63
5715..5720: 67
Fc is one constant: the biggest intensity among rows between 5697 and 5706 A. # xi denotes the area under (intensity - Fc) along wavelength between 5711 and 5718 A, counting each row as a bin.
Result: 1.83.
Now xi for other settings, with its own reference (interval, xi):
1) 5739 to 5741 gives 1.11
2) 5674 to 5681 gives 2.40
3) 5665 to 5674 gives 1.51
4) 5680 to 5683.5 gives 1.05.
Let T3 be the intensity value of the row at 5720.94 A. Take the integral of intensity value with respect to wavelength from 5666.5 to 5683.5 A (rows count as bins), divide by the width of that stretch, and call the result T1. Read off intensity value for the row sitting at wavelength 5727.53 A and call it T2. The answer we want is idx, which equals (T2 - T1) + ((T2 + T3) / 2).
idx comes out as 13.1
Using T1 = 11.5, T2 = 12.3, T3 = 12.2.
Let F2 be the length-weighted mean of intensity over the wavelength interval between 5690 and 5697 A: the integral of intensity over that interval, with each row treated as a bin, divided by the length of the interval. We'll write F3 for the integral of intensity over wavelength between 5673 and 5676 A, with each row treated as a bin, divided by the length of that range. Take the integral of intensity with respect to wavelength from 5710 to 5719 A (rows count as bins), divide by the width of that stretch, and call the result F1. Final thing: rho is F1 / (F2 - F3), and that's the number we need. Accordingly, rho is -28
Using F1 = 11.5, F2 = 11.2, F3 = 11.6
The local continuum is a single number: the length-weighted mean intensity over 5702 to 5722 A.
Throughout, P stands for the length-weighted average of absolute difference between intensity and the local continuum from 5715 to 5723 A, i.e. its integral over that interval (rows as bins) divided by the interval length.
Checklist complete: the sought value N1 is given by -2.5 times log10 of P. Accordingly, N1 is 0.75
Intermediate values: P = 0.50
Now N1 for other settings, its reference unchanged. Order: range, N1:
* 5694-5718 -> 1.53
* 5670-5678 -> 2.36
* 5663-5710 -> 1.74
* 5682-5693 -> 2.04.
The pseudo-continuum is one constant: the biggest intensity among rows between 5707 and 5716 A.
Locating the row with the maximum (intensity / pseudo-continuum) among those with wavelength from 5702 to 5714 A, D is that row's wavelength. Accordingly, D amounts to 5713.04 A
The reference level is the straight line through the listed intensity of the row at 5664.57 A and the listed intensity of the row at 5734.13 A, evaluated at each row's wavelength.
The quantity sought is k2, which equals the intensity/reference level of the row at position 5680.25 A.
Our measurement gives 1.02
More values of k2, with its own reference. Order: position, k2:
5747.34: 0.91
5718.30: 1.00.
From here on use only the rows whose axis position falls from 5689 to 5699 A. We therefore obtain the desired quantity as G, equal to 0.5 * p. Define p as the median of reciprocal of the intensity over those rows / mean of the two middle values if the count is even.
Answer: 0.0446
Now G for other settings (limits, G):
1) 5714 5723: 0.0420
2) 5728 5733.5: 0.0408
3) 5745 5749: 0.0442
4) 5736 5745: 0.0427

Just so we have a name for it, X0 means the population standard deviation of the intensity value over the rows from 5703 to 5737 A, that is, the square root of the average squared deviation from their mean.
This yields 0.48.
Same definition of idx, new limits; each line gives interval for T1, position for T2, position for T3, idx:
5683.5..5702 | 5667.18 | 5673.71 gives 11.4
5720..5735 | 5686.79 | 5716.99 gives 10.5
